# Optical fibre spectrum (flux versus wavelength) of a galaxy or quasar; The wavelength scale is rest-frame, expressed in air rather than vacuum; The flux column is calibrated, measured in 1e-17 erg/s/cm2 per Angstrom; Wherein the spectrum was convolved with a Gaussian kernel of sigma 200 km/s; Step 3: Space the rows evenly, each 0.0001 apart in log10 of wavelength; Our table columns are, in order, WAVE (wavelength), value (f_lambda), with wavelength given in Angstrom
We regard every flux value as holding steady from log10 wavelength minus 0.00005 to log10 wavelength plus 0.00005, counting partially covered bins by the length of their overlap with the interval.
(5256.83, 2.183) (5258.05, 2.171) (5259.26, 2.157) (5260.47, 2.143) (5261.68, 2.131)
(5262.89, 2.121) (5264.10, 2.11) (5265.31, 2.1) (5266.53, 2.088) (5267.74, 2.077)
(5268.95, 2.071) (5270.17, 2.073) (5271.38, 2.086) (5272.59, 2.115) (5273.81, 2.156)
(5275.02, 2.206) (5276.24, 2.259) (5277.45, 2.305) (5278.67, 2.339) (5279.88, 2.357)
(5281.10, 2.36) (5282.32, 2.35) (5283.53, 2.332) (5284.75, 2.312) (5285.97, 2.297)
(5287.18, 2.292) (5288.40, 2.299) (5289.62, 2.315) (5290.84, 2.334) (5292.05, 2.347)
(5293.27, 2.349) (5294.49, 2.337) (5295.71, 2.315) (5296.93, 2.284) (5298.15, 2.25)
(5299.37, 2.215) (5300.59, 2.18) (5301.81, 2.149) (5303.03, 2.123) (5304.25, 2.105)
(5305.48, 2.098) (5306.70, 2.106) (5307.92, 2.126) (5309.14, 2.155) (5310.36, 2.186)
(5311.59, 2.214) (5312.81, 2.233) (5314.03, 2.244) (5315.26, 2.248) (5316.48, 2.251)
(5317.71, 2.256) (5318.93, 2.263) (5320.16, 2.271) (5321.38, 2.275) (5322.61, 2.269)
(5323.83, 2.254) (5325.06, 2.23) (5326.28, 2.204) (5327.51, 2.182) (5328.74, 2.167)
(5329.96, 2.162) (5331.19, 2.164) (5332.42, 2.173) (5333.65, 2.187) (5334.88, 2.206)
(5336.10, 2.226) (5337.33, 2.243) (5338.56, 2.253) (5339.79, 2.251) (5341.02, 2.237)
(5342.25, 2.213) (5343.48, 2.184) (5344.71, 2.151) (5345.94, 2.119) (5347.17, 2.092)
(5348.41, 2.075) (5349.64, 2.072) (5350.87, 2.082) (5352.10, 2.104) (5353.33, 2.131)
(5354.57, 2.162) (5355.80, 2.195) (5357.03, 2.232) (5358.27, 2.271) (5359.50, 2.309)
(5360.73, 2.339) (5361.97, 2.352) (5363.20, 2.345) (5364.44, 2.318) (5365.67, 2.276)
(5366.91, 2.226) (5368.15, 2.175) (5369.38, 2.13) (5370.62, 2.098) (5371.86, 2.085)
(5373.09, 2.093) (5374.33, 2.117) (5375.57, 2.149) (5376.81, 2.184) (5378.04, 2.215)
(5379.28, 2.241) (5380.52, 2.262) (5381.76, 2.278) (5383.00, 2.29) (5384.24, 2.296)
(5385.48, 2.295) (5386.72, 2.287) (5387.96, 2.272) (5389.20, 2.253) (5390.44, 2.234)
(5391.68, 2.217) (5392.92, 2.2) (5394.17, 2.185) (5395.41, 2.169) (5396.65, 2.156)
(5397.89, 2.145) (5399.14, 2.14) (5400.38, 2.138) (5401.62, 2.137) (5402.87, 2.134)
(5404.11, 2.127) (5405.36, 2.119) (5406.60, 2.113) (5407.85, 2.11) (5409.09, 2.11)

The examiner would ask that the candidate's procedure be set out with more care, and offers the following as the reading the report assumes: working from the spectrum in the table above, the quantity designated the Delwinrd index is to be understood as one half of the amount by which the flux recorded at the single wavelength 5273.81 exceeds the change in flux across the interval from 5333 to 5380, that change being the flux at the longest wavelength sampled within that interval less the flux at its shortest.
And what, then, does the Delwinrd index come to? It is 1.05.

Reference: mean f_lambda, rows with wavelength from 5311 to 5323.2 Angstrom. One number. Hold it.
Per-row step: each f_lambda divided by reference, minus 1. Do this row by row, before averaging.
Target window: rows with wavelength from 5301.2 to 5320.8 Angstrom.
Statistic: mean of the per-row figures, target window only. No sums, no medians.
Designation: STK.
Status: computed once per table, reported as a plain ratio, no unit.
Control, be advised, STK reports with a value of -0.028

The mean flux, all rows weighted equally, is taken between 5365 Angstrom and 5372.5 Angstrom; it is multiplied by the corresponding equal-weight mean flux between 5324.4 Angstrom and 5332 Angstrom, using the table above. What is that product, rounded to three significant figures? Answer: 4.73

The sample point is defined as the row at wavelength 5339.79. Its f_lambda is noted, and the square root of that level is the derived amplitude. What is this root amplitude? 1.50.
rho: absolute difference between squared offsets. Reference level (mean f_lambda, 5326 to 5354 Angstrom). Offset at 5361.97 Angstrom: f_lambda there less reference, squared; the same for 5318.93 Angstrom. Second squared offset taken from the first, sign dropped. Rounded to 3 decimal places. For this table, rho 0.025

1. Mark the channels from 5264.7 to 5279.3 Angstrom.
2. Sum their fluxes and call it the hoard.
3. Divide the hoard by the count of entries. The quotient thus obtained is 2.16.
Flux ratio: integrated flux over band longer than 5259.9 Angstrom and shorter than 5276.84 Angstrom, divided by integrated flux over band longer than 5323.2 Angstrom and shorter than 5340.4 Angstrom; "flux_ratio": 0.95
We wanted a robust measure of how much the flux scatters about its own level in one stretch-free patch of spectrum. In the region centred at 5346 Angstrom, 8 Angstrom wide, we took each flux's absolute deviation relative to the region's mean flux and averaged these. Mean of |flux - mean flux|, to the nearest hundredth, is 0.05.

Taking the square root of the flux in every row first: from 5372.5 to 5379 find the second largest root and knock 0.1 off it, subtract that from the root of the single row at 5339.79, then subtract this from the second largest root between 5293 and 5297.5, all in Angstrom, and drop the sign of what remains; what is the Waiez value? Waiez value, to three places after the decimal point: 1.406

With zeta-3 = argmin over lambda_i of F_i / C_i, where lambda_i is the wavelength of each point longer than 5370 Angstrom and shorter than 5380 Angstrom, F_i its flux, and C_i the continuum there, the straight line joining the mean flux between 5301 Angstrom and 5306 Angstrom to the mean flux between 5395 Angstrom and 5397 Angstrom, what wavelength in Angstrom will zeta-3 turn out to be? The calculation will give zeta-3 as 5371.86 Angstrom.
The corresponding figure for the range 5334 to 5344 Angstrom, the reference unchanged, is 5343.48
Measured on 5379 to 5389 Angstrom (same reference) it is 5379.28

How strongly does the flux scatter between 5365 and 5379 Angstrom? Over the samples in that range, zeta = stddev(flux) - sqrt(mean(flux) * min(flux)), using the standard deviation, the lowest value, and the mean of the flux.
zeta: -2.06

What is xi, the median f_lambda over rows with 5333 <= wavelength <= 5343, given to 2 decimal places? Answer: 2.23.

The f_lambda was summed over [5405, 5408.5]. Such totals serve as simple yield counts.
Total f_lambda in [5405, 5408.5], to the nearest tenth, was 6.3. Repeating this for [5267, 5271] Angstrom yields 6.2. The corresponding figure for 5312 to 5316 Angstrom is 6.7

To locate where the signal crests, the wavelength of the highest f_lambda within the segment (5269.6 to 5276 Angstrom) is 5275.02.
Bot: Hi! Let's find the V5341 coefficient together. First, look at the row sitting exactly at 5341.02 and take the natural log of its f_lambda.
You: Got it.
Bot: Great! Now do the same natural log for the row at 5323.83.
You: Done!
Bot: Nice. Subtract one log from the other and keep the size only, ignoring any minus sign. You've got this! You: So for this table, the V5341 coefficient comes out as 0.01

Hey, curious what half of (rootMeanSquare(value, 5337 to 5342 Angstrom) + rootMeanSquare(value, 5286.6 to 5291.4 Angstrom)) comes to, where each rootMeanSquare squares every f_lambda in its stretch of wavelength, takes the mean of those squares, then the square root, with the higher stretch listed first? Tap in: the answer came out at 2.28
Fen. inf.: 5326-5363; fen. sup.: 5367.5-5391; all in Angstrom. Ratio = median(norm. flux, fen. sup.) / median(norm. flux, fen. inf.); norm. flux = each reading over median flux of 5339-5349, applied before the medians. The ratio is 1.02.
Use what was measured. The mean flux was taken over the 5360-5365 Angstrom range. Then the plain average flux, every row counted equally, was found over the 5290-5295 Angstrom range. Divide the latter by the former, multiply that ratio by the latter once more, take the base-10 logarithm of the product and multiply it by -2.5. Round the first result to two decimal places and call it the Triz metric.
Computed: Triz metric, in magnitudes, -0.93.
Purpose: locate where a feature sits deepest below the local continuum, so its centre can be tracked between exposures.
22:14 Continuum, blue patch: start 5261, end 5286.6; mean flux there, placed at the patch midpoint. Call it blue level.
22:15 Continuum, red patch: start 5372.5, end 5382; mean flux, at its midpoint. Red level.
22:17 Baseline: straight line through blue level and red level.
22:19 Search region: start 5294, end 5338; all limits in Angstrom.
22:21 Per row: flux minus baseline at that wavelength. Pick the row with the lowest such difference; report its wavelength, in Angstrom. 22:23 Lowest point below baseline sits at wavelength 5305.48 Angstrom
